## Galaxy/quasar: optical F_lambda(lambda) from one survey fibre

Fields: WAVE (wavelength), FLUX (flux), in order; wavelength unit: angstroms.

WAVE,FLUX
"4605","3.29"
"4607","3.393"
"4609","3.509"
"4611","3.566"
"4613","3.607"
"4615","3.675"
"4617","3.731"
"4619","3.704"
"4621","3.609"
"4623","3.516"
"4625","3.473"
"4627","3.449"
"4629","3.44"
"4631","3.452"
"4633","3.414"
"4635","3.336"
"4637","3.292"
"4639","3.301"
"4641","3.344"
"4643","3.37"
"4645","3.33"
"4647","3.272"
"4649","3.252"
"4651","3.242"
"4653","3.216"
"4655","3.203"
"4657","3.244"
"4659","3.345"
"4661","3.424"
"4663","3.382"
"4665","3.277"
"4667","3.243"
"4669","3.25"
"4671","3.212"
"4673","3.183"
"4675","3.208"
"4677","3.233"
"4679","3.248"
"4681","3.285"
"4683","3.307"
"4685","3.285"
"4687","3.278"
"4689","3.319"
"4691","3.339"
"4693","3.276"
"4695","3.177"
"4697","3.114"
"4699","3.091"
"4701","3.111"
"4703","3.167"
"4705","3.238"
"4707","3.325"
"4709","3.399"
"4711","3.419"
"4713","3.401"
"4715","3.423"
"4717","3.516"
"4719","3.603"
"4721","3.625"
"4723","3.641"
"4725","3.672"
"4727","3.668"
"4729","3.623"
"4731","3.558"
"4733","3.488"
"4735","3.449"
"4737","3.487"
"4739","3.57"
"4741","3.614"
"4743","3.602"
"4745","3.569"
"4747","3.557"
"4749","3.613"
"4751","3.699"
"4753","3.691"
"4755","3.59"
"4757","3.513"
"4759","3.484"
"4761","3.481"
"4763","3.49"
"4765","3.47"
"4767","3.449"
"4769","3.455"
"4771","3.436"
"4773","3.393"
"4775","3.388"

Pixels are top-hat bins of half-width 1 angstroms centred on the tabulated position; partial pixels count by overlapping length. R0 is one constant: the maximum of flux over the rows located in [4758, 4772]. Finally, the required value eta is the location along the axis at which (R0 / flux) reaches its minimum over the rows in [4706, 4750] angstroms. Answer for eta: 4725 angstroms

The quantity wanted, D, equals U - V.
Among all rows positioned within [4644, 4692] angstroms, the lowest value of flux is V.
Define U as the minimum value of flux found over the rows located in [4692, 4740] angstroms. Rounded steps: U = 3.091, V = 3.183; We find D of -0.09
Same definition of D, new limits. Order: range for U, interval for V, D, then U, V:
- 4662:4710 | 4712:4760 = -0.31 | 3.091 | 3.401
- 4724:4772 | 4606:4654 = 0.22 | 3.436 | 3.216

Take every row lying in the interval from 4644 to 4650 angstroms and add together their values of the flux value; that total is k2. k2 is 9.9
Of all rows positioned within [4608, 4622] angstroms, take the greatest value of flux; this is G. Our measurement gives 3.731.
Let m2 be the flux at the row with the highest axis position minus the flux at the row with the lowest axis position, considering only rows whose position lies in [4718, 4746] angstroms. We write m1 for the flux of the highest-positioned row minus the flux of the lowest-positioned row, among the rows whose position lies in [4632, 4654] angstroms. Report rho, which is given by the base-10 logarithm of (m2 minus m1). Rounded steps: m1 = -0.20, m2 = -0.03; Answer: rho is -0.79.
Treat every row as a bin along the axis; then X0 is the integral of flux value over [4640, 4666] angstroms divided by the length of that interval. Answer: 3.30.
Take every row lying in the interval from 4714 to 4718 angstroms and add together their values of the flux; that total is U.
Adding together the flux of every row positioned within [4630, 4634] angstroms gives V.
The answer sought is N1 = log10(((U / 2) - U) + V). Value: 0.531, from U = 6.9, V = 6.87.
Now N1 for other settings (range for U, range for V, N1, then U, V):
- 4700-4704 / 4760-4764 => 0.583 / 6.3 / 6.97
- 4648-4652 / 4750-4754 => 0.617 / 6.5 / 7.39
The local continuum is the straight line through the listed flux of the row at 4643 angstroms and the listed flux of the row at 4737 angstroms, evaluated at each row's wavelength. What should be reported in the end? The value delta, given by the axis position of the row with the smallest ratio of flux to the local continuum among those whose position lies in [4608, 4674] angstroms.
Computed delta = 4673 angstroms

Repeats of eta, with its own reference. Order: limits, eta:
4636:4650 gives 4643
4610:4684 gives 4617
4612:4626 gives 4617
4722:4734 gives 4725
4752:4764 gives 4753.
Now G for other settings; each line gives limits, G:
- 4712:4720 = 3.603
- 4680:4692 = 3.339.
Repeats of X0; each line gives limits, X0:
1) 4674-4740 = 3.38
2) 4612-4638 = 3.52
